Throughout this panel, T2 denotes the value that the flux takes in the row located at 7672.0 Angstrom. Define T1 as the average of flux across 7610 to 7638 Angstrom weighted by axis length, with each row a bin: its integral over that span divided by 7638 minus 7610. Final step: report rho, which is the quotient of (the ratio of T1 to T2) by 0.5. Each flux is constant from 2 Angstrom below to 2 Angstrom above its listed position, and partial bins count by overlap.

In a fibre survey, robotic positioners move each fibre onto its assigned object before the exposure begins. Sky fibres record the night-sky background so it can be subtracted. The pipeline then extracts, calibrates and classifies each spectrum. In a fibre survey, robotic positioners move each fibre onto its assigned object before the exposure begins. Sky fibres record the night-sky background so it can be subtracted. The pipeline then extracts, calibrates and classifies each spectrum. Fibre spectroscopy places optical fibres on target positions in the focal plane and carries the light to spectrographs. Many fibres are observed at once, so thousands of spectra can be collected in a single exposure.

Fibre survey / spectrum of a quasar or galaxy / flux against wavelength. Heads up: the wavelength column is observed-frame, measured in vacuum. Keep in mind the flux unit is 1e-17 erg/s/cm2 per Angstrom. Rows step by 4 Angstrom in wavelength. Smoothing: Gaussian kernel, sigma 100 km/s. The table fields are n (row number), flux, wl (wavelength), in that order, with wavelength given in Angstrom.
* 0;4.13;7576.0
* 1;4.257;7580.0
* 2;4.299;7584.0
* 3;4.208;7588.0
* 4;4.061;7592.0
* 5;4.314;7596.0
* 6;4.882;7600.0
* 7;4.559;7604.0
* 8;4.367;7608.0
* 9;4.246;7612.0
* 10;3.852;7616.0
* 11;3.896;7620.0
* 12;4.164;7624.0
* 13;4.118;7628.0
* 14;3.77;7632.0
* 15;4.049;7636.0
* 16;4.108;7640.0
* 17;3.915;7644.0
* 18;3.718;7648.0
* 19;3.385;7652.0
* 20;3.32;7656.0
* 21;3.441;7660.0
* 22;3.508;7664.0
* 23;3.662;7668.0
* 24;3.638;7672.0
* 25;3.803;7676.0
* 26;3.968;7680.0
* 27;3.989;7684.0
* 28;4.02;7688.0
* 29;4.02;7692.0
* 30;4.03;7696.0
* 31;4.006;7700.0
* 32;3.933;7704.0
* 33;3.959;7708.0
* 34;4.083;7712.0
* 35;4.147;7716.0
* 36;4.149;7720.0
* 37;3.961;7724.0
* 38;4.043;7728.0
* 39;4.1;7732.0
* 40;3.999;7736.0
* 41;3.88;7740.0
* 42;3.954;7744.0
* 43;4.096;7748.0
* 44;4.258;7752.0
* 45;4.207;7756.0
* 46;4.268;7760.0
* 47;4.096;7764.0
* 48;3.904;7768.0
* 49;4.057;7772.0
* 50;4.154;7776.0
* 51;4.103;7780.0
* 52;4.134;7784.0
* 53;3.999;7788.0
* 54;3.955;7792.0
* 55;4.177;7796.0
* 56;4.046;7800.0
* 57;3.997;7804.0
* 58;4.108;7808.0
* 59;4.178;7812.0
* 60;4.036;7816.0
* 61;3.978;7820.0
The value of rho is 2.21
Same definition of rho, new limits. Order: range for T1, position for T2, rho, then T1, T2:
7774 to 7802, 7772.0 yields 2.01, 4.08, 4.057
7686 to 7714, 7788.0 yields 2.00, 4.01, 3.999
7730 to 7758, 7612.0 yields 1.92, 4.07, 4.246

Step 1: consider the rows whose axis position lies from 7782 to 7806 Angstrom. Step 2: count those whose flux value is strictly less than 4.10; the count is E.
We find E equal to 4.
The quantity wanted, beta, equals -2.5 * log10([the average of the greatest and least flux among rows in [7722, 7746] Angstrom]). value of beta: -1.50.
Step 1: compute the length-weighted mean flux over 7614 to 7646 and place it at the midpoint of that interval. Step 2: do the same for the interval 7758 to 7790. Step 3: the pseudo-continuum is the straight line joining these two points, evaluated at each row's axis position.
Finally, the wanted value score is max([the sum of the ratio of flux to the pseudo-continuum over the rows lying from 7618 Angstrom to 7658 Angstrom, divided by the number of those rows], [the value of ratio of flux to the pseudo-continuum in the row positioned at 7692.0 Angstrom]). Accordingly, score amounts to 1.00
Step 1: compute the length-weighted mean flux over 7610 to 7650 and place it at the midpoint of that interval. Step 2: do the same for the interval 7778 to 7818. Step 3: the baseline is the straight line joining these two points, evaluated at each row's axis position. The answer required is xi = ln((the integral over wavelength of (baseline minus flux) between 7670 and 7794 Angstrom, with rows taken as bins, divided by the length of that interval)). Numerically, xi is -4.8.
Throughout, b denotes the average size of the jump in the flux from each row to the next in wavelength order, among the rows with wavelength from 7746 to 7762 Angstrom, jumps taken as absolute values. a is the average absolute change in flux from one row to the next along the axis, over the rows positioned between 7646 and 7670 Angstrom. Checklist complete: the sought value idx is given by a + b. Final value 0.24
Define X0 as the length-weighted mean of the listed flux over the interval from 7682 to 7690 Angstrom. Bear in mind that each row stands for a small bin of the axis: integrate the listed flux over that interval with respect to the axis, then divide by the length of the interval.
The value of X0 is 4.00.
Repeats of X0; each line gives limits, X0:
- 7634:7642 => 4.08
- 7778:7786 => 4.12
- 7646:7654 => 3.55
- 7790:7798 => 4.07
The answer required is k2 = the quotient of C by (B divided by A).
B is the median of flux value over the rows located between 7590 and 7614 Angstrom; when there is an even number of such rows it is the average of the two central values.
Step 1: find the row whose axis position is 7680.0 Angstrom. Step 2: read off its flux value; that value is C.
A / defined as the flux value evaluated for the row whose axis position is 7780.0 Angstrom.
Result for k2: 3.8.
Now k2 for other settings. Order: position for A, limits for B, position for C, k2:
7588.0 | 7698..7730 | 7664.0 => 3.7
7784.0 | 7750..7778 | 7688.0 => 4.0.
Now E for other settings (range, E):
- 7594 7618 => 1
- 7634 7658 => 5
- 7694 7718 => 5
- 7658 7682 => 6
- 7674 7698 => 6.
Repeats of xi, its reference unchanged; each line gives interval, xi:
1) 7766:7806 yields -4.2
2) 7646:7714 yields -1.5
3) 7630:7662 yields -1.3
